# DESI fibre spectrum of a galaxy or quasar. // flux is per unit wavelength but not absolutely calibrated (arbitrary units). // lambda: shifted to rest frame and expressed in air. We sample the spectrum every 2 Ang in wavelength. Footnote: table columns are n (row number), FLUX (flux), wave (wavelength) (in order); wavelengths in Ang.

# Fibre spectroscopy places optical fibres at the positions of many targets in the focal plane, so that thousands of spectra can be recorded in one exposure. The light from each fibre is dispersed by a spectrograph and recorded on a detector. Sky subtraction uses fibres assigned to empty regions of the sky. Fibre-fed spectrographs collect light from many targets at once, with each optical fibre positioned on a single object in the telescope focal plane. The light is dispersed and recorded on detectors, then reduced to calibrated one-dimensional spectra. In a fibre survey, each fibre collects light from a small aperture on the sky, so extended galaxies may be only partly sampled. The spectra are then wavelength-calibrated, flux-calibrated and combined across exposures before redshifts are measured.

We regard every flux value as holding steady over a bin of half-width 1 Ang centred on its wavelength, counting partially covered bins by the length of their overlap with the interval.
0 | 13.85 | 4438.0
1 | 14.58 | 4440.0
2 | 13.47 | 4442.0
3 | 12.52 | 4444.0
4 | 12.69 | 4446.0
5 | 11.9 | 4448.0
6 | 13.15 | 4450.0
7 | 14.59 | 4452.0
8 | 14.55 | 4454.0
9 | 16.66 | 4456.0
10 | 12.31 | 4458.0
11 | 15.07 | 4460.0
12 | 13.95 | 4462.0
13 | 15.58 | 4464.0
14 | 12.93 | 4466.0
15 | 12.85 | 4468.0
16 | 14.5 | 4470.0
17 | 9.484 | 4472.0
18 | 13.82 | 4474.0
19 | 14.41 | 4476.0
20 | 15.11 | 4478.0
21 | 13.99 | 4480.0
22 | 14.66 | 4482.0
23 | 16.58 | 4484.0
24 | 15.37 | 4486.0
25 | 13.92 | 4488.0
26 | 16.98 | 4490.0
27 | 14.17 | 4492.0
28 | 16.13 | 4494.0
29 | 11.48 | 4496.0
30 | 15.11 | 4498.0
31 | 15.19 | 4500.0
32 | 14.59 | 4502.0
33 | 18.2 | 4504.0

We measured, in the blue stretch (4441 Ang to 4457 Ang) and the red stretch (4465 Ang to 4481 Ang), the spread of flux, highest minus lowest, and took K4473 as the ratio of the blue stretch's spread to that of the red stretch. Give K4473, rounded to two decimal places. 0.85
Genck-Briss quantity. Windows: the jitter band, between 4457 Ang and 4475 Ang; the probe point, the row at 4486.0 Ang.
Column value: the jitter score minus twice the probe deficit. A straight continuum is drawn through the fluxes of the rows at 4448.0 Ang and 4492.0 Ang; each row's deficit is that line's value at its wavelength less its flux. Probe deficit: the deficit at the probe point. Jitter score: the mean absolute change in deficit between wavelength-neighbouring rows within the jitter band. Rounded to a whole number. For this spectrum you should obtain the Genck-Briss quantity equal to 5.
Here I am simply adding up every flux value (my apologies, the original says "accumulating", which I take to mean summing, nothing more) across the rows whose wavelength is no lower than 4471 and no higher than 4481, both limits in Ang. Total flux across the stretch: 66.8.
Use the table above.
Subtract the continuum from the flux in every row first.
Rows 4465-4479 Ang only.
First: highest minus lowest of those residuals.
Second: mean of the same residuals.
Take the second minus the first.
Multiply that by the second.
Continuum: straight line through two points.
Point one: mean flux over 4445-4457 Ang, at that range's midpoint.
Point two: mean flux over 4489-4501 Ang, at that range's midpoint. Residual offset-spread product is 7.0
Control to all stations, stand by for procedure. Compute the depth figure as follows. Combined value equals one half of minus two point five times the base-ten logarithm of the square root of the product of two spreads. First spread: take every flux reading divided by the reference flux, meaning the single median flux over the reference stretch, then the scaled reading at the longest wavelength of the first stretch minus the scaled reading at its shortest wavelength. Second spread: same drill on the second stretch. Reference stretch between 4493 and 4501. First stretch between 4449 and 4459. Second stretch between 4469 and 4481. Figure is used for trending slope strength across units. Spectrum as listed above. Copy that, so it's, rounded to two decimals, 1.71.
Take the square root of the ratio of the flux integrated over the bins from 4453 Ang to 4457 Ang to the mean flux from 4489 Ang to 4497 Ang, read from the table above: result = 2.1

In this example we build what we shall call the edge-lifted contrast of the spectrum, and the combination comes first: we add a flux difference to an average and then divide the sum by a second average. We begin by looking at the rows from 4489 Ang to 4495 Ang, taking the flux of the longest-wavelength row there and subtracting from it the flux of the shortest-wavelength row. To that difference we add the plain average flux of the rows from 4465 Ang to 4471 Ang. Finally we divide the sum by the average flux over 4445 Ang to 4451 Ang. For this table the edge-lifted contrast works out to 1.00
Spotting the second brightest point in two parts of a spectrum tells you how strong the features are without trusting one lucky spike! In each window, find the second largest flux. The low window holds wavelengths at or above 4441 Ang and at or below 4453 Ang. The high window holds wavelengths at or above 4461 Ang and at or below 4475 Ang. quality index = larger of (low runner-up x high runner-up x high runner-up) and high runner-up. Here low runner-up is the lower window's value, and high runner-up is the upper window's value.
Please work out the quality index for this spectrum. 2832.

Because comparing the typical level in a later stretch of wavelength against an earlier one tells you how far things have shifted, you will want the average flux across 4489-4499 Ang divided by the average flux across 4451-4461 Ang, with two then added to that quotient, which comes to 3.01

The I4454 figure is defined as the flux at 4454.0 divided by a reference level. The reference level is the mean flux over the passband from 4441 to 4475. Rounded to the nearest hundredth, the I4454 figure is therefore 1.08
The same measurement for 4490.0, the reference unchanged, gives 1.25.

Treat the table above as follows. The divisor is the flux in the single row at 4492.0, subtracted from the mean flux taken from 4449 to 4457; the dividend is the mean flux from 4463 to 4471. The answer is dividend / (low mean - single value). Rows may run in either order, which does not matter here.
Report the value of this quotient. 25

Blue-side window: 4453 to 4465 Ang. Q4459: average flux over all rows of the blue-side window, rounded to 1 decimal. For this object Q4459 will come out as 14.7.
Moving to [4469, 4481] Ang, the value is 13.6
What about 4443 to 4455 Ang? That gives 13.2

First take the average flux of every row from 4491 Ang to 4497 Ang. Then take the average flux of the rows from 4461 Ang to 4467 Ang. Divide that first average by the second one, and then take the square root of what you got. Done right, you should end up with 0.99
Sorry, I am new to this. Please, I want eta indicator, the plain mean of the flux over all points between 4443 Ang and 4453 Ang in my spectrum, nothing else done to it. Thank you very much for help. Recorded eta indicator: 13.0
